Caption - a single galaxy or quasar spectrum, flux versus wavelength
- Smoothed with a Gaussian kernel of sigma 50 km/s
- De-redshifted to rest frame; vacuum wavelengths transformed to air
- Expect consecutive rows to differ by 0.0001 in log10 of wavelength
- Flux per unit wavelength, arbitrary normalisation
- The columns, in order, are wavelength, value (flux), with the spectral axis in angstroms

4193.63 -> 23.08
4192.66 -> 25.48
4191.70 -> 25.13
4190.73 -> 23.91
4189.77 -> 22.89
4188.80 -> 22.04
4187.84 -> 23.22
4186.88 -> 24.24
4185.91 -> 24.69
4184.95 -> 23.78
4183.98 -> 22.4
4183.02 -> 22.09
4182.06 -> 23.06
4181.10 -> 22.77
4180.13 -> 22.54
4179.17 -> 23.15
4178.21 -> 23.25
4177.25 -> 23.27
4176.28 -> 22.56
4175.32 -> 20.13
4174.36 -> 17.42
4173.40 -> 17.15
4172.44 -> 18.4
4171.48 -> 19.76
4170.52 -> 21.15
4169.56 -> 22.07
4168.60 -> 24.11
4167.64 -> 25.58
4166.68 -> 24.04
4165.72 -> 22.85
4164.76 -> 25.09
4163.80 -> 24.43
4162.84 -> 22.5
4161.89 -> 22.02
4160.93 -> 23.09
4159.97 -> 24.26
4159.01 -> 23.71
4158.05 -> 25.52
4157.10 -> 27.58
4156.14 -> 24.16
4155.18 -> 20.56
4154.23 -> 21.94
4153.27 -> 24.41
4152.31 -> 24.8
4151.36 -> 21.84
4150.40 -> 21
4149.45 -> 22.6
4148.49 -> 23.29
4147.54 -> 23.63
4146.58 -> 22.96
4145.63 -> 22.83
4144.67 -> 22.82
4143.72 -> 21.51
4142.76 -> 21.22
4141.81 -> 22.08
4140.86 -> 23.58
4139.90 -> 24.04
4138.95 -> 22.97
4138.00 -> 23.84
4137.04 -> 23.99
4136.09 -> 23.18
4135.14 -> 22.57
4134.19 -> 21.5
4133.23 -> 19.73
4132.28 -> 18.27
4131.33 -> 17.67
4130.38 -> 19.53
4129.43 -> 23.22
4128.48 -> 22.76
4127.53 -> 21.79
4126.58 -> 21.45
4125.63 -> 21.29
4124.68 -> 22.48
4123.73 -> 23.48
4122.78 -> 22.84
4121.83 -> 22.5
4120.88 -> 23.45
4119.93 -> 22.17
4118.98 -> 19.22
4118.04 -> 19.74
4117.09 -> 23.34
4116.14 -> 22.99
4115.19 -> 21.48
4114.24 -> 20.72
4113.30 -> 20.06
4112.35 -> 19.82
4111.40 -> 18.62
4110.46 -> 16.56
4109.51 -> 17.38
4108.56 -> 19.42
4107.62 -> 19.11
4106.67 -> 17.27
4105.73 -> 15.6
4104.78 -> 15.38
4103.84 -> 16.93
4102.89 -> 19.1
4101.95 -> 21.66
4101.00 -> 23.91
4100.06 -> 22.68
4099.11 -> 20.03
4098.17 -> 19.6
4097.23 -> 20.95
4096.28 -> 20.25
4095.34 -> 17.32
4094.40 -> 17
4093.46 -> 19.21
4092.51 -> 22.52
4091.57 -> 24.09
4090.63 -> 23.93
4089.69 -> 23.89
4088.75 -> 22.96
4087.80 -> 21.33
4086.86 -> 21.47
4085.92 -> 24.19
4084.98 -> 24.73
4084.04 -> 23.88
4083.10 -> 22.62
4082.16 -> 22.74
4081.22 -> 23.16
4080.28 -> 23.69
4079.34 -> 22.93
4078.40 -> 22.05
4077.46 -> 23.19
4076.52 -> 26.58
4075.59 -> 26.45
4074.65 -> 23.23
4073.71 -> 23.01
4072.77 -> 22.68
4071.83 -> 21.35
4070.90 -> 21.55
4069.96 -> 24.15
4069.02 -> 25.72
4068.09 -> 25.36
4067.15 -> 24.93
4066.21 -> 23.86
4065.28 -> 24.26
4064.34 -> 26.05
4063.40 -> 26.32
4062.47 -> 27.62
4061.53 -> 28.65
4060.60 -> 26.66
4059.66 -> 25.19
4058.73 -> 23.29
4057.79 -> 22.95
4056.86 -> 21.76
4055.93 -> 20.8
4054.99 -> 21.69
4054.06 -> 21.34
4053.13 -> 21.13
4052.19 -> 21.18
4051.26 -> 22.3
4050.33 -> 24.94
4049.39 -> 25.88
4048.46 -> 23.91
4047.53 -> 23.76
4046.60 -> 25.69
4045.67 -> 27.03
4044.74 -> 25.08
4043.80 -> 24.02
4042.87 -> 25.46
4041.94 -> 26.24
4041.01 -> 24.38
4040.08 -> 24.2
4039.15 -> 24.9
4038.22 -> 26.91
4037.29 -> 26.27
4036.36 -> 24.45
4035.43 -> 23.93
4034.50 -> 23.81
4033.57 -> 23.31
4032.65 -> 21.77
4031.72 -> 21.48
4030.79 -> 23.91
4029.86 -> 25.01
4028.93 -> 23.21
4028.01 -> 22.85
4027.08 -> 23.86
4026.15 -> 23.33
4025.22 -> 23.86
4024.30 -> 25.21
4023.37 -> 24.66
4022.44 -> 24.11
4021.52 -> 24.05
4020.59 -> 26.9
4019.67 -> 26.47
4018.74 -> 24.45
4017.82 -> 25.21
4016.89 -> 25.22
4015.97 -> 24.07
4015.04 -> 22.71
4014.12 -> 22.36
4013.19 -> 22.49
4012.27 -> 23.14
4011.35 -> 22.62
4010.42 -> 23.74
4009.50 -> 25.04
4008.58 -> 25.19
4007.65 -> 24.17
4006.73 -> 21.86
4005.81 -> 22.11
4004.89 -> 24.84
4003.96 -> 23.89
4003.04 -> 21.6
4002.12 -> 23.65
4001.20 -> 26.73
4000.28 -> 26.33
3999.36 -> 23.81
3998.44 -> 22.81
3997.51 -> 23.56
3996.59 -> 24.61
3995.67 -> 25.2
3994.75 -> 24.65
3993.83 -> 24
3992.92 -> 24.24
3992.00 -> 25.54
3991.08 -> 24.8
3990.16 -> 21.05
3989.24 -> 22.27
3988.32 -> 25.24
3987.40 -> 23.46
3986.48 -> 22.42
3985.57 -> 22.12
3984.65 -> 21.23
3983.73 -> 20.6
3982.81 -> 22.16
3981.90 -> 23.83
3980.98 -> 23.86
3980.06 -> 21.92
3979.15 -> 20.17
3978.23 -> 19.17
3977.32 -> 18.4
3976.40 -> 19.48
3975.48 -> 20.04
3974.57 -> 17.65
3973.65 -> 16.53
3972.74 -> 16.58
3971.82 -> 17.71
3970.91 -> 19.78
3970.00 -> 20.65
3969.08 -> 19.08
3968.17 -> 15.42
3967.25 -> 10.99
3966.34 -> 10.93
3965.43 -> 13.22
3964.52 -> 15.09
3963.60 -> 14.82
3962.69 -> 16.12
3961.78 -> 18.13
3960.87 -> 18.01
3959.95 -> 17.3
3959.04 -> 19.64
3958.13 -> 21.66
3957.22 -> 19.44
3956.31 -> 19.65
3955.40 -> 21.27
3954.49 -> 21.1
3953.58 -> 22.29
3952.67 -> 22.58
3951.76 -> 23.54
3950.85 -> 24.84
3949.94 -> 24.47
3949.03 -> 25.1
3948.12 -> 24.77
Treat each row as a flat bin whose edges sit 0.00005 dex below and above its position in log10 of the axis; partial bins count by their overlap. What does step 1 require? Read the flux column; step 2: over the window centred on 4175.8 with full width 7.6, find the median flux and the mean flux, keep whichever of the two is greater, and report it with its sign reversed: -21.3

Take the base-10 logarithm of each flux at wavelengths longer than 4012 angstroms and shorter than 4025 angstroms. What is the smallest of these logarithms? 1.35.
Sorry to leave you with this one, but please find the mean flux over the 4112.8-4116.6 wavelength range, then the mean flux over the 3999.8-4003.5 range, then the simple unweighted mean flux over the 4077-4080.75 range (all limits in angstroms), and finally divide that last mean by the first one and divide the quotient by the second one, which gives 0.0438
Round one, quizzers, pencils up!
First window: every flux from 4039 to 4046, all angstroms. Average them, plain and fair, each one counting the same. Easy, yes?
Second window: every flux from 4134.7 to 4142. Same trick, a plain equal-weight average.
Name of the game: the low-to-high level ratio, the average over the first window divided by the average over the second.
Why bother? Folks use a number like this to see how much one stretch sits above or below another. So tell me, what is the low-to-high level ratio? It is 1.08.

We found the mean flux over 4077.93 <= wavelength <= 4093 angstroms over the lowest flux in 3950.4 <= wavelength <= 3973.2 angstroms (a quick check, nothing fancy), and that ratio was 2.12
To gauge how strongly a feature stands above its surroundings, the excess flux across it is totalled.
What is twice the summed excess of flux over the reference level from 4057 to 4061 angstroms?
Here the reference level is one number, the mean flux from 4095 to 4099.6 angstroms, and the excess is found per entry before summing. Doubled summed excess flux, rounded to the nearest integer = 39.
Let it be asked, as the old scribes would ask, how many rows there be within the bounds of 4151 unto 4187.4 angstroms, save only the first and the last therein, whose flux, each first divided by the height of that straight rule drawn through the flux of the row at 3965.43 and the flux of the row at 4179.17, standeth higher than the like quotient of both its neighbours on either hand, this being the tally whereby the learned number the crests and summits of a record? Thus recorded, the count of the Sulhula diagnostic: 8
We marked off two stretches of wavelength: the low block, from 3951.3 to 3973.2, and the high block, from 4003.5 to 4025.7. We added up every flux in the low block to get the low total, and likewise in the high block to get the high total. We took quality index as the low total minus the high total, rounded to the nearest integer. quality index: -143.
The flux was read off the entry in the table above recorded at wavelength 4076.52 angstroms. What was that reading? 26.58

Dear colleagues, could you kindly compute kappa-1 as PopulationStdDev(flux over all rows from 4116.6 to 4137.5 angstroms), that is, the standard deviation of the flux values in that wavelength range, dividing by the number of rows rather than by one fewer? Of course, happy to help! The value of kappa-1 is 1.79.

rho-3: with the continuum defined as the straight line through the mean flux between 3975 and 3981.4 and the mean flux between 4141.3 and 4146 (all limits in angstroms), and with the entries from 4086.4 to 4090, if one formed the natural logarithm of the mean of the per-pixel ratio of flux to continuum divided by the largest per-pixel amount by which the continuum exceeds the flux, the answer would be 2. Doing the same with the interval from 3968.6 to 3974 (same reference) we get -1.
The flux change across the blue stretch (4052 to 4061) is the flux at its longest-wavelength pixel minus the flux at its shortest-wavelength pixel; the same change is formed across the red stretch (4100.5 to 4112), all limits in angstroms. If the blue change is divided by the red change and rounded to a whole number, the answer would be -1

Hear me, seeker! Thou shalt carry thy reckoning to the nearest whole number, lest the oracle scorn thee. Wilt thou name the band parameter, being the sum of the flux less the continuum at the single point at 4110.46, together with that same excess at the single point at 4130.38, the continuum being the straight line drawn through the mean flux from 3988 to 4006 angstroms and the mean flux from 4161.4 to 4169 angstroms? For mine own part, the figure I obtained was -12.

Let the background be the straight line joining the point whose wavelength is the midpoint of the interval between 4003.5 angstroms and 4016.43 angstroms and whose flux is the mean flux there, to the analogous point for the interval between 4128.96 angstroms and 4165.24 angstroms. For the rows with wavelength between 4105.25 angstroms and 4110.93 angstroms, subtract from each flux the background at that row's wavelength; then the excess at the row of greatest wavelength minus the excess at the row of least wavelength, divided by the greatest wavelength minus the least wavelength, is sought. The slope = 0.2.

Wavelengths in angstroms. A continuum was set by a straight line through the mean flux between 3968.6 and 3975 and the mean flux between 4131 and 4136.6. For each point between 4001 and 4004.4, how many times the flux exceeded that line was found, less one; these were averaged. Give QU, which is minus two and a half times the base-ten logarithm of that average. 1.4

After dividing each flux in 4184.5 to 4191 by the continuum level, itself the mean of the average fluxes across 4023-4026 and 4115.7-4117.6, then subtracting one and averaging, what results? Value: -0.01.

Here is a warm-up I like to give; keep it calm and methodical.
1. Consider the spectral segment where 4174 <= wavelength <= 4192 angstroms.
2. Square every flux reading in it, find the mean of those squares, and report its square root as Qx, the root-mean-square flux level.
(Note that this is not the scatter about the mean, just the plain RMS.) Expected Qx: 22.8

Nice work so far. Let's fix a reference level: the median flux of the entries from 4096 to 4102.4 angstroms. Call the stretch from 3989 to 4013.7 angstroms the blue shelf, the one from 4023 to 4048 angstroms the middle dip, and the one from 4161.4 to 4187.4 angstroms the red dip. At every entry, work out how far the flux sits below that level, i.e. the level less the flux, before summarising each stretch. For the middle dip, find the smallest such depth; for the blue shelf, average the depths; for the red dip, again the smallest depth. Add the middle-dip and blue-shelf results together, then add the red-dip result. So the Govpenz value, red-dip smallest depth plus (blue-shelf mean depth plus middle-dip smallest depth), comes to -14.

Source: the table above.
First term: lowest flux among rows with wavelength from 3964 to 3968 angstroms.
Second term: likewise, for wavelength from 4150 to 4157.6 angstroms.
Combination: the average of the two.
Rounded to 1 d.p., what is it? 15.7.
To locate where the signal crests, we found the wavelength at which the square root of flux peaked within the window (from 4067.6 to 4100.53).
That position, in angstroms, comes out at 4076.52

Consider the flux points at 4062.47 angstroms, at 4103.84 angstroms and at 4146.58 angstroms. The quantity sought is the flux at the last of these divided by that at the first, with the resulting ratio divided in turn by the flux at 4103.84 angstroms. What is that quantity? 0.049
